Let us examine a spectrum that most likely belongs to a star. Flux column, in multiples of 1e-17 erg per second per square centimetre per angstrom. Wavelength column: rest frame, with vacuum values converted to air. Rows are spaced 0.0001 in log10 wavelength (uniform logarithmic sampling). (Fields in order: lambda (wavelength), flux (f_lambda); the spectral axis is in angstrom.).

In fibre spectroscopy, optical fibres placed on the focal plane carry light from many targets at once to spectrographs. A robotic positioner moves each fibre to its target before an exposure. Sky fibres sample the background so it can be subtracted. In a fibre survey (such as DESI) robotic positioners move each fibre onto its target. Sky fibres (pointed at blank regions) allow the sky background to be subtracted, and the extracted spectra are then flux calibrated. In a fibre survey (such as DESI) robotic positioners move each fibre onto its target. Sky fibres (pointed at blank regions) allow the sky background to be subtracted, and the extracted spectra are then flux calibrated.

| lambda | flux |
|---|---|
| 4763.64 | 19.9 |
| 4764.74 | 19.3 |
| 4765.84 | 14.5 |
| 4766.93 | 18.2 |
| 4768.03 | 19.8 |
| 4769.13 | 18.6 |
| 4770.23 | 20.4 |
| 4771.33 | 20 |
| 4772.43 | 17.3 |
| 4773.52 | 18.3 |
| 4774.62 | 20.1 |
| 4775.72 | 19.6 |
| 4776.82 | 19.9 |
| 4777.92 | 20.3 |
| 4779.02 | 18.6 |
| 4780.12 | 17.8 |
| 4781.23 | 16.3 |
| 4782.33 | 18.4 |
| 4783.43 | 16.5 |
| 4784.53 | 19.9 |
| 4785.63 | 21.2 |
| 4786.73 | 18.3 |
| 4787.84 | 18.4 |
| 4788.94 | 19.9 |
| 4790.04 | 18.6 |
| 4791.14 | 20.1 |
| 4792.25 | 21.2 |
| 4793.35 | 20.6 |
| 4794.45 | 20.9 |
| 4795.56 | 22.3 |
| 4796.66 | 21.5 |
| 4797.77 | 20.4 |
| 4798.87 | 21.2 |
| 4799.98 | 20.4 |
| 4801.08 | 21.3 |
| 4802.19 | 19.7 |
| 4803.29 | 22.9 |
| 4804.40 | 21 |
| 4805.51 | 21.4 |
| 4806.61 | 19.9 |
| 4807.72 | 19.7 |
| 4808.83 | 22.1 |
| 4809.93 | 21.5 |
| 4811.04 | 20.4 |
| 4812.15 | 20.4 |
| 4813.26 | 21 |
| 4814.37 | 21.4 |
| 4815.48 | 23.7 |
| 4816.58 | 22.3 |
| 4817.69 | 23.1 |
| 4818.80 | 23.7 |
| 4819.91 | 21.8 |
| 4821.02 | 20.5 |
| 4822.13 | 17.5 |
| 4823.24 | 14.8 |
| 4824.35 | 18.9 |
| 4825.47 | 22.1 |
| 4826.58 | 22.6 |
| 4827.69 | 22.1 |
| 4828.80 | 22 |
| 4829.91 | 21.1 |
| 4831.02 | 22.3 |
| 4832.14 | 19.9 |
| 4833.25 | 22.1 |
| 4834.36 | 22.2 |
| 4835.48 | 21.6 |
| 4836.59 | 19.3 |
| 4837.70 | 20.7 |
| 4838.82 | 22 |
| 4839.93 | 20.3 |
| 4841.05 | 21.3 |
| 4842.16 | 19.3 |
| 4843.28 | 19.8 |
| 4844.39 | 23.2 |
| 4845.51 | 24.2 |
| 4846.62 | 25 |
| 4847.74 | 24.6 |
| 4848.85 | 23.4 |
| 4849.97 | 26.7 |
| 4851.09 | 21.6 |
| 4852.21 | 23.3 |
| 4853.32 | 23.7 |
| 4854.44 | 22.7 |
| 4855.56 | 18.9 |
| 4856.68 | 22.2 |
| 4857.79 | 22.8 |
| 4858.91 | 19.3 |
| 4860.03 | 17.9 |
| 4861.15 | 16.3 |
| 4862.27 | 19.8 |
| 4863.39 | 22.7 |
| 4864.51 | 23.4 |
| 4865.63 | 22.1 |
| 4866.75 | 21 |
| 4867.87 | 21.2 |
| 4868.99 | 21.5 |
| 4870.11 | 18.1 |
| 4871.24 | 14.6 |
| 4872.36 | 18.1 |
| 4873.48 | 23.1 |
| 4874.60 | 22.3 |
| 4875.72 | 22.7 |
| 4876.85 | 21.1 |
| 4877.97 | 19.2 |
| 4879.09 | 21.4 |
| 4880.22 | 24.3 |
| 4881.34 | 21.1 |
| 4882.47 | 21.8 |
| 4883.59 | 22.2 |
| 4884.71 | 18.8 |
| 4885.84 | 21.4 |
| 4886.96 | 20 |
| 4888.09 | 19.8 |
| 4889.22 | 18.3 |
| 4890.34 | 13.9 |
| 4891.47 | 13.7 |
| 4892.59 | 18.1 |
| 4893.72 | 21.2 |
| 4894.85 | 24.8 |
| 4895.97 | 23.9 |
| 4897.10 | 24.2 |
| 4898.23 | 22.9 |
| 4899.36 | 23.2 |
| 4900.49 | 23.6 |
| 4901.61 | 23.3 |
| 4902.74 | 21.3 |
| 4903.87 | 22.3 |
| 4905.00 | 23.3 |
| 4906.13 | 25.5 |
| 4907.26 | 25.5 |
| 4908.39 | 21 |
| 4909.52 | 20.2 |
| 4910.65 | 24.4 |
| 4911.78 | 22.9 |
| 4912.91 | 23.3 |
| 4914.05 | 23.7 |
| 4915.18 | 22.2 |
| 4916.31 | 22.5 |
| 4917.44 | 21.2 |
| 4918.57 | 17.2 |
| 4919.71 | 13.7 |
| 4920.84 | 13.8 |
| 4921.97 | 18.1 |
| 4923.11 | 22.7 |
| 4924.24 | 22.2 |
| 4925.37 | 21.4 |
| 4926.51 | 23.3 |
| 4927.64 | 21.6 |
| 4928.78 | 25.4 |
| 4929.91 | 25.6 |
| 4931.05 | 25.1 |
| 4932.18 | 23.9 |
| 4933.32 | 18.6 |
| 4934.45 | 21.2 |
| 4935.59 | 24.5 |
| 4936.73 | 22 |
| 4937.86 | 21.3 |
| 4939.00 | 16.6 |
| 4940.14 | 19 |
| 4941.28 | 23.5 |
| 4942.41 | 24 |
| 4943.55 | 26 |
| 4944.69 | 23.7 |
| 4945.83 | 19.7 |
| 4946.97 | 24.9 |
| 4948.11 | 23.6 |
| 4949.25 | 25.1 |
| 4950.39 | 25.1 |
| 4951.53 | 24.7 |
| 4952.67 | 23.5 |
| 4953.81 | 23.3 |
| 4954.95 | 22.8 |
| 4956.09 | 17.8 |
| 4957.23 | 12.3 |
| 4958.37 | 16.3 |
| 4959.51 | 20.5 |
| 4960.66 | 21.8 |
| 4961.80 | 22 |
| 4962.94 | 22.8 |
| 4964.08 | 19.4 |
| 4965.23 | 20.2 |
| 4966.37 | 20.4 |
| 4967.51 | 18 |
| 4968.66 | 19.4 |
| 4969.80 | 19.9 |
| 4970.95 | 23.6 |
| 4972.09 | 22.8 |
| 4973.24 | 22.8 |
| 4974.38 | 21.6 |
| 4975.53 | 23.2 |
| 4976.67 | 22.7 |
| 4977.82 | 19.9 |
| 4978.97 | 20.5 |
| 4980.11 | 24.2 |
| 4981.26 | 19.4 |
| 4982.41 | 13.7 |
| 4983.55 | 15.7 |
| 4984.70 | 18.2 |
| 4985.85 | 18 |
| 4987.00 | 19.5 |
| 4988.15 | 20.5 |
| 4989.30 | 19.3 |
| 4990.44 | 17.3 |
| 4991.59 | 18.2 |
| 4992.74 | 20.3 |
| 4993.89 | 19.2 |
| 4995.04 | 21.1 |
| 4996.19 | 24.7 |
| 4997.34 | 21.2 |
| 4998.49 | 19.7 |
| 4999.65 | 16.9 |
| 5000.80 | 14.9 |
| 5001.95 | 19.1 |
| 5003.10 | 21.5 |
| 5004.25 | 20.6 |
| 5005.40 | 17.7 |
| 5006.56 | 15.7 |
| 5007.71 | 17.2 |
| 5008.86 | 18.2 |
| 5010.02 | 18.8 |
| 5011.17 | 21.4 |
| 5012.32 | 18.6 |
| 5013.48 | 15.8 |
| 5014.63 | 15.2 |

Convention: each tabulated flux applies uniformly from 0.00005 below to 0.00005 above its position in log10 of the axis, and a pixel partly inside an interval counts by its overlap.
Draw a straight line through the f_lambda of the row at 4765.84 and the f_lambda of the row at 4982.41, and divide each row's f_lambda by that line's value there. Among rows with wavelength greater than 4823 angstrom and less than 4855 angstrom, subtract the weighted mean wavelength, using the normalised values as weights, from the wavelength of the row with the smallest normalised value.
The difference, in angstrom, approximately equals -16.1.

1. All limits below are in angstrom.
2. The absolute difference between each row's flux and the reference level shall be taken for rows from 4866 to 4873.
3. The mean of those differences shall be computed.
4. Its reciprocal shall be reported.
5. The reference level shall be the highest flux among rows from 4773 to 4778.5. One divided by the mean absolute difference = 0.47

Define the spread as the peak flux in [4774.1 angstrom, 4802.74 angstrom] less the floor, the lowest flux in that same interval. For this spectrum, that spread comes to 6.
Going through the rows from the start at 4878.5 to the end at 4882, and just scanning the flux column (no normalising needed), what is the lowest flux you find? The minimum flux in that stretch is 21.1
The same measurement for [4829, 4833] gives 19.9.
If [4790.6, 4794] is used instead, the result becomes 20.1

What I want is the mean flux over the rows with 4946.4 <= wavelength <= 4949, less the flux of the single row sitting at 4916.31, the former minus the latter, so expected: 2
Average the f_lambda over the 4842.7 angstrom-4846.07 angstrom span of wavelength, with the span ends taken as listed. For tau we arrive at 22.4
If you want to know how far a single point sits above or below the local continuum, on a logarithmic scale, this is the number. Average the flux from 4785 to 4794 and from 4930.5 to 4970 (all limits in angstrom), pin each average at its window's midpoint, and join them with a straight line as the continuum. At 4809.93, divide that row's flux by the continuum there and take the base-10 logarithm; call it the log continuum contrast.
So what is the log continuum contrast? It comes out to 0.031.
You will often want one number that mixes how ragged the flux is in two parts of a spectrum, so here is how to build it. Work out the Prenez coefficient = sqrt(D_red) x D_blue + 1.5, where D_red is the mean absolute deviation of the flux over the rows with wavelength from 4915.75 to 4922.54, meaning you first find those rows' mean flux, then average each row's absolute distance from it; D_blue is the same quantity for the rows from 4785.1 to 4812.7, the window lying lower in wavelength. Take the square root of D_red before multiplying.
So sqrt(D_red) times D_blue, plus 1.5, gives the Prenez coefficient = 3.0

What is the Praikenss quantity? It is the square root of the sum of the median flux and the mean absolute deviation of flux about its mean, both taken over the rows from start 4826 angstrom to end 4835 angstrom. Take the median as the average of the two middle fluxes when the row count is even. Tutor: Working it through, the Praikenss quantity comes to 4.77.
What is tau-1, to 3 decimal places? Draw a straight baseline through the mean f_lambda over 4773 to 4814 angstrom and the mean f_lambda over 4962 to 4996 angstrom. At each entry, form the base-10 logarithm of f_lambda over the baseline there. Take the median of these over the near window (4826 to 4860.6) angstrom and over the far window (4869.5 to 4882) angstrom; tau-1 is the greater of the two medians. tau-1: 0.042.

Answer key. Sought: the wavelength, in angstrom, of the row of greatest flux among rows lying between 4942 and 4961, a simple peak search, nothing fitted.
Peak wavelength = 4943.55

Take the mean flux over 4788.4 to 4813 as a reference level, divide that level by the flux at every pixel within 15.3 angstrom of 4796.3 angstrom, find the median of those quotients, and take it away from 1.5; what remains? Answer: 0.48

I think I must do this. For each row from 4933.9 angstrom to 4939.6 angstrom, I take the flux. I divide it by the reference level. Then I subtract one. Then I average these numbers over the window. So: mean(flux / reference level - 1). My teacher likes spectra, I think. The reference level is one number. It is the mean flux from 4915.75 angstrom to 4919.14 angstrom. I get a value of 0.04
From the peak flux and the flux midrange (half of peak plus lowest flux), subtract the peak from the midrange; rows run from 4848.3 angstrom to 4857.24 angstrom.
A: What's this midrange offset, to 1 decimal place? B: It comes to -3.9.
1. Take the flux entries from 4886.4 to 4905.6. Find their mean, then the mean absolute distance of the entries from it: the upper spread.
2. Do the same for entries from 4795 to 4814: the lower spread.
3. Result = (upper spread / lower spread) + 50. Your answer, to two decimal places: 53.65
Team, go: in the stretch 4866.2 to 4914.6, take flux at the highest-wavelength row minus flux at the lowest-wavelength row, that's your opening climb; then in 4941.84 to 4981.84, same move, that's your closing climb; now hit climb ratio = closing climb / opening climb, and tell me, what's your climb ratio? -1.7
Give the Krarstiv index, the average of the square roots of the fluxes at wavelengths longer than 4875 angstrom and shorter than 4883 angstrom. 4.65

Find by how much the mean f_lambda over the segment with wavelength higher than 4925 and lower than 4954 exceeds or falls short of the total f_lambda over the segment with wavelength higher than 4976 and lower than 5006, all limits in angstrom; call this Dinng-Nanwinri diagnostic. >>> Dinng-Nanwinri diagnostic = -481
